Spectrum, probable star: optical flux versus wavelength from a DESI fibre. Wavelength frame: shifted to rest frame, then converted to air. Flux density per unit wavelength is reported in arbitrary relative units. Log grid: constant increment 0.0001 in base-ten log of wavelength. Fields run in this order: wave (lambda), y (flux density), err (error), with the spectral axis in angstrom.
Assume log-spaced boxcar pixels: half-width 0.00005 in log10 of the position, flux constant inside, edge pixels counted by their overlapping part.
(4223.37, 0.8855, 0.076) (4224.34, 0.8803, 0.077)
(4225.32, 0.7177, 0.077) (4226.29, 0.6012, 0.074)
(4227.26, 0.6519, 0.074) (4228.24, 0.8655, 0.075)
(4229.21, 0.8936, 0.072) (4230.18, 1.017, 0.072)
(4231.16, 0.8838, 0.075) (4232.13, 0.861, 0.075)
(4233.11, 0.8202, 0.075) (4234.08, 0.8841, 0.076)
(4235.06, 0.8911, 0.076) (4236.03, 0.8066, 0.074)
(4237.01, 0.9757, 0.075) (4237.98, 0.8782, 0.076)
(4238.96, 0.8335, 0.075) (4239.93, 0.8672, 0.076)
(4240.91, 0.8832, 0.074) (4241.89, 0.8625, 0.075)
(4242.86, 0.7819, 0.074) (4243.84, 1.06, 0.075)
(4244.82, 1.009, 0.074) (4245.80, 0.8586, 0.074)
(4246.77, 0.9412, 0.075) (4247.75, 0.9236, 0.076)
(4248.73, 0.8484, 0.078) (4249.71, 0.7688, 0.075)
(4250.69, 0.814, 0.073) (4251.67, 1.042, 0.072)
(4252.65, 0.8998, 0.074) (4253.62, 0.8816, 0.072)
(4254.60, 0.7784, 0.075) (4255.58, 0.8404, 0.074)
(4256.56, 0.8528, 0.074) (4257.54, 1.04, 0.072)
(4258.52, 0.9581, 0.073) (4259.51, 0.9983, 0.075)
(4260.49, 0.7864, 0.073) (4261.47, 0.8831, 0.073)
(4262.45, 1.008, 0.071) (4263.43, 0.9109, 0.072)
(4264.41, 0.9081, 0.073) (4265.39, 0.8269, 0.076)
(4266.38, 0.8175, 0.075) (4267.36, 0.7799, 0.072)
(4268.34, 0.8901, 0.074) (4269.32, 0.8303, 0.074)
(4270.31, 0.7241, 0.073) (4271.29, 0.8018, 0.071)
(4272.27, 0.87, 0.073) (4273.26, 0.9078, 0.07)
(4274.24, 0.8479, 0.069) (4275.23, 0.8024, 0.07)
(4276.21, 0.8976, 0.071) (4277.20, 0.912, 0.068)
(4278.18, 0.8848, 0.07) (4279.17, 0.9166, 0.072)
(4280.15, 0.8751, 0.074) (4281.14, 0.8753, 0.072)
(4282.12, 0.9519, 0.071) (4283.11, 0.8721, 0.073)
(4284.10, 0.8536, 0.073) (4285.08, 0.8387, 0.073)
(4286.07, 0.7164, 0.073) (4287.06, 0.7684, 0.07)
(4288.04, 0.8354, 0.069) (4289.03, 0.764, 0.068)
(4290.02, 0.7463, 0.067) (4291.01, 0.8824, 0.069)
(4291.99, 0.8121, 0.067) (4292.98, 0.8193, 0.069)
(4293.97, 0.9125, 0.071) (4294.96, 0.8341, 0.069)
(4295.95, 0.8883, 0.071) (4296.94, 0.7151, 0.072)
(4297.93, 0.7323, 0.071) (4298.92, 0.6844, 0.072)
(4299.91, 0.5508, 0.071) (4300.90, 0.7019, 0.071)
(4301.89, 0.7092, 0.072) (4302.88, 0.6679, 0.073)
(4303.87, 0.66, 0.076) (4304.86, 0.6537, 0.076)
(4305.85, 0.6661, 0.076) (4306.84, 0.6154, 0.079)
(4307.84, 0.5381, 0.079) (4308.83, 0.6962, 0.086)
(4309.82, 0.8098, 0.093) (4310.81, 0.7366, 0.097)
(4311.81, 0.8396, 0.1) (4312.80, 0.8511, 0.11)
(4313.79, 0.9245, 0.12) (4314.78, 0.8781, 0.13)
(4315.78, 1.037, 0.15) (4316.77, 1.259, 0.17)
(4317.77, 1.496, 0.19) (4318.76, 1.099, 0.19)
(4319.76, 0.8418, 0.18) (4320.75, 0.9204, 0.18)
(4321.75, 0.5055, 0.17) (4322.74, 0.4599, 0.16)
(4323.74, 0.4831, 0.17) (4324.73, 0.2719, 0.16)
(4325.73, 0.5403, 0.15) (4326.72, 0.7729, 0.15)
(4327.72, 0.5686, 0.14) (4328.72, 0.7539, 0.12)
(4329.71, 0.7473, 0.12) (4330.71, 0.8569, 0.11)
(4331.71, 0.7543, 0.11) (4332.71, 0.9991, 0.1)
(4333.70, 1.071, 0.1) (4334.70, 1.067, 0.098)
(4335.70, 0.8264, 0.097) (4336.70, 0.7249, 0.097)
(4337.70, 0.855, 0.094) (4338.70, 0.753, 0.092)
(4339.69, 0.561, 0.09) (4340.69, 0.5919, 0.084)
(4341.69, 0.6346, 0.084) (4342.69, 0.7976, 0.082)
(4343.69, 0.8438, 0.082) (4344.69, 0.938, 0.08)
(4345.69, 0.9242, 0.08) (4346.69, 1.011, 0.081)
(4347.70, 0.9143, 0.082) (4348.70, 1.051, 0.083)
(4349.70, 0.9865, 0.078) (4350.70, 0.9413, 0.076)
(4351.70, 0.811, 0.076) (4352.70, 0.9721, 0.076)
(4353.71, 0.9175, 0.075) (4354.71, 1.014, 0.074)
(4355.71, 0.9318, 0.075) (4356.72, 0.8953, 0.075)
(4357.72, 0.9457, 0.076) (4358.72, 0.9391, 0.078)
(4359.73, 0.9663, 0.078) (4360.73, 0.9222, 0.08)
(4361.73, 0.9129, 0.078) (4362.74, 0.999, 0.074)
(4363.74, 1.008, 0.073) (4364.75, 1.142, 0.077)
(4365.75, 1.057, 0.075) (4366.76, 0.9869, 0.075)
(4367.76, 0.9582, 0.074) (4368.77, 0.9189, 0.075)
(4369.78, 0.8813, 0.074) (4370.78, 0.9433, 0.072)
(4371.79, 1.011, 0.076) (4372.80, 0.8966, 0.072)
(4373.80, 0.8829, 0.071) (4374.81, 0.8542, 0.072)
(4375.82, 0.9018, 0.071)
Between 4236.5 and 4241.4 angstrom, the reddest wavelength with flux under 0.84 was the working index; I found 4238.96 angstrom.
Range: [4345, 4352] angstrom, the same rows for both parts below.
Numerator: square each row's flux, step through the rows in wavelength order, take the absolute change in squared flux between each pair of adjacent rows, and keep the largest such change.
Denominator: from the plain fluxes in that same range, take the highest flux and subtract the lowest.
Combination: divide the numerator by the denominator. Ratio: 1.1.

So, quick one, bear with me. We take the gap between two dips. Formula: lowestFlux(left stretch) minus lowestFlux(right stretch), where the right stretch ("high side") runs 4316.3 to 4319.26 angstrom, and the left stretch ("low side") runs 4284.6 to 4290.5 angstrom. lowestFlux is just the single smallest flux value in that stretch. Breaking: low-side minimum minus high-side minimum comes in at -0.4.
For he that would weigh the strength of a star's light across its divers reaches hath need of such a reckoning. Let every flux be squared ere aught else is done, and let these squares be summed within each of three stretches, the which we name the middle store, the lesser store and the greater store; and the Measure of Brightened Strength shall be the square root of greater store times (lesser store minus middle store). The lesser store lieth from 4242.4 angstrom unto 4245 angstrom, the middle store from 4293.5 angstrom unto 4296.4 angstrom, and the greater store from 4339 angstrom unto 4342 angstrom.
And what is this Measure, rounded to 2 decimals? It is 0.68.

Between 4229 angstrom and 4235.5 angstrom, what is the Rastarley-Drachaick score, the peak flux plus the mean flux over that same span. 1.91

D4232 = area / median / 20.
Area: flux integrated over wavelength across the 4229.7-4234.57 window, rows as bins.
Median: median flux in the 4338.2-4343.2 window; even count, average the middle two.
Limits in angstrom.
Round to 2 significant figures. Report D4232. 0.34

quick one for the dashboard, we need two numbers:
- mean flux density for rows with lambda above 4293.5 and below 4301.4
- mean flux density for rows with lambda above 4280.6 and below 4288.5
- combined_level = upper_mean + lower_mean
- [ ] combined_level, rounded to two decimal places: 1.59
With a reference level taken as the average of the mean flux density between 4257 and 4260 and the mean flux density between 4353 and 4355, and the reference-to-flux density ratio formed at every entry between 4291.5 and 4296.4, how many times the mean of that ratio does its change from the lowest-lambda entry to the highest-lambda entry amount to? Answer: -0.09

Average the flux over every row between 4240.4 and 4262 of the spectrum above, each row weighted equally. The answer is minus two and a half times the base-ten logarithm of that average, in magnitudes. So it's 0.119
